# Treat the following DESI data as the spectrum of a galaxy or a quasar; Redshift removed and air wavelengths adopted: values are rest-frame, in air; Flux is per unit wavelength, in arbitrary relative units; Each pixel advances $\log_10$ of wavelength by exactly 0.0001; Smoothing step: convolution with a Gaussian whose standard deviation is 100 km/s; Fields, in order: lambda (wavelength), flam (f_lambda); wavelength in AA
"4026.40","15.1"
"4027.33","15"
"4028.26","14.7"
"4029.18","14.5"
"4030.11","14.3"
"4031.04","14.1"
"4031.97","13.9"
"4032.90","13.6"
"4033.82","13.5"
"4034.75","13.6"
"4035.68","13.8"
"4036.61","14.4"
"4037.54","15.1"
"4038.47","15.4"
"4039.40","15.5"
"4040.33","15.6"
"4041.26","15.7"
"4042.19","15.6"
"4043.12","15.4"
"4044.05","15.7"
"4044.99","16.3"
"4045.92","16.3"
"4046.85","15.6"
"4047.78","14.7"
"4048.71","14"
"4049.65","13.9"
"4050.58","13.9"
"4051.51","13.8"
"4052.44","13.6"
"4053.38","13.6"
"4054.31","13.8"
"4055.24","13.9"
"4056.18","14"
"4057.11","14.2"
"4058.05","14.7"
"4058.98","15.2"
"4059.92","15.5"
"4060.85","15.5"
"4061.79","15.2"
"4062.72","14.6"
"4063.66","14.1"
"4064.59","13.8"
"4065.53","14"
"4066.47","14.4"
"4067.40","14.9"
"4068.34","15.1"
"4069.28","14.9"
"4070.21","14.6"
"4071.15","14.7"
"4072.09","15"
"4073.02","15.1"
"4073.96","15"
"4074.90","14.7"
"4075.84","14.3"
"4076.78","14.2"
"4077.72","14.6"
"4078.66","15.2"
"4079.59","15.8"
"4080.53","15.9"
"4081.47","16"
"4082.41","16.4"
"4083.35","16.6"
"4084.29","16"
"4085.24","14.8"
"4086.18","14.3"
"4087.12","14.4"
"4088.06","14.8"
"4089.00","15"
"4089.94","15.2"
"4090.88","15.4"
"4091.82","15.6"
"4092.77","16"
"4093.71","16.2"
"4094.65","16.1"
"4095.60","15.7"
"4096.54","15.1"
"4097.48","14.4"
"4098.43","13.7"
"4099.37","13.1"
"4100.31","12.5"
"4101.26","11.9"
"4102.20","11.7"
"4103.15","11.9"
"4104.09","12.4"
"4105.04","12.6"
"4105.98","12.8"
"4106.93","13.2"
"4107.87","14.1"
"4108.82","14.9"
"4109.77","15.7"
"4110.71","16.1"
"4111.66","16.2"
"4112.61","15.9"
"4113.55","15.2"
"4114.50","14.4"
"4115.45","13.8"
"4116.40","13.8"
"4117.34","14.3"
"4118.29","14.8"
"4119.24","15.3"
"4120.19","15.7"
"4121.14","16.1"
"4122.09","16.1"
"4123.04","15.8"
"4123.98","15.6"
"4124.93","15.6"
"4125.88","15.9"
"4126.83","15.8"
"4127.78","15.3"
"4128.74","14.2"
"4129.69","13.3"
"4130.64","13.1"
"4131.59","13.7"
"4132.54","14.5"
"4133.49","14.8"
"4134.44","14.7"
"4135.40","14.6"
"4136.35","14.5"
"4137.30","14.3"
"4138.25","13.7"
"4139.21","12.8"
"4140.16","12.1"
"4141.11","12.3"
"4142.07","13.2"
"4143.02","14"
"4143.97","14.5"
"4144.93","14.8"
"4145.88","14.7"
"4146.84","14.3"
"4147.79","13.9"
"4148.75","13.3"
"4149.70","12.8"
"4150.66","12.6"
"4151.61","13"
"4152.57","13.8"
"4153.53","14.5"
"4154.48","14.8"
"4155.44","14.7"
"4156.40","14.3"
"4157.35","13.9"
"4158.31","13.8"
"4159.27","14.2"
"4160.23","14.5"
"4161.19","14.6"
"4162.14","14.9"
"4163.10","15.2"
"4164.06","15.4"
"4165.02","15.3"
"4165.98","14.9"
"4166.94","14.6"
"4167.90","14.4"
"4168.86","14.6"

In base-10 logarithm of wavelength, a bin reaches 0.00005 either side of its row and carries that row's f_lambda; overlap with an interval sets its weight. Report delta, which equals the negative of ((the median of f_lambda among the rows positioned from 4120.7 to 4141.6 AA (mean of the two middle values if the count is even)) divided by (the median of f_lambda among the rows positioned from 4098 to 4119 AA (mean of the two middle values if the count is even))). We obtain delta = -1.05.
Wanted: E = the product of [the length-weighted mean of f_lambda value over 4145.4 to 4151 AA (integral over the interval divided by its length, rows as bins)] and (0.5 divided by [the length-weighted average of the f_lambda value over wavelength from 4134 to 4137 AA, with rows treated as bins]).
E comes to 0.47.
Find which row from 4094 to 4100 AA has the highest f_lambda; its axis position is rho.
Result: 4094.65 AA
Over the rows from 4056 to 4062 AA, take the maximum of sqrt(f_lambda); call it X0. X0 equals 3.94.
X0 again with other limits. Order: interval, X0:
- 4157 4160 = 3.77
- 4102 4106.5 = 3.58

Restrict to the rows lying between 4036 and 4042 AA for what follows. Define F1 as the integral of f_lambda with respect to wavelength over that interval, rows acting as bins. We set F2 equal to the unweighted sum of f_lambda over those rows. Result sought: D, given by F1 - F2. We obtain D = 0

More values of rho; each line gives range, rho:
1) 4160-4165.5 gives 4164.06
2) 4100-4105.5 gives 4105.04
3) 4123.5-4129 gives 4125.88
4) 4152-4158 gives 4154.48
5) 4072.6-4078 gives 4073.02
